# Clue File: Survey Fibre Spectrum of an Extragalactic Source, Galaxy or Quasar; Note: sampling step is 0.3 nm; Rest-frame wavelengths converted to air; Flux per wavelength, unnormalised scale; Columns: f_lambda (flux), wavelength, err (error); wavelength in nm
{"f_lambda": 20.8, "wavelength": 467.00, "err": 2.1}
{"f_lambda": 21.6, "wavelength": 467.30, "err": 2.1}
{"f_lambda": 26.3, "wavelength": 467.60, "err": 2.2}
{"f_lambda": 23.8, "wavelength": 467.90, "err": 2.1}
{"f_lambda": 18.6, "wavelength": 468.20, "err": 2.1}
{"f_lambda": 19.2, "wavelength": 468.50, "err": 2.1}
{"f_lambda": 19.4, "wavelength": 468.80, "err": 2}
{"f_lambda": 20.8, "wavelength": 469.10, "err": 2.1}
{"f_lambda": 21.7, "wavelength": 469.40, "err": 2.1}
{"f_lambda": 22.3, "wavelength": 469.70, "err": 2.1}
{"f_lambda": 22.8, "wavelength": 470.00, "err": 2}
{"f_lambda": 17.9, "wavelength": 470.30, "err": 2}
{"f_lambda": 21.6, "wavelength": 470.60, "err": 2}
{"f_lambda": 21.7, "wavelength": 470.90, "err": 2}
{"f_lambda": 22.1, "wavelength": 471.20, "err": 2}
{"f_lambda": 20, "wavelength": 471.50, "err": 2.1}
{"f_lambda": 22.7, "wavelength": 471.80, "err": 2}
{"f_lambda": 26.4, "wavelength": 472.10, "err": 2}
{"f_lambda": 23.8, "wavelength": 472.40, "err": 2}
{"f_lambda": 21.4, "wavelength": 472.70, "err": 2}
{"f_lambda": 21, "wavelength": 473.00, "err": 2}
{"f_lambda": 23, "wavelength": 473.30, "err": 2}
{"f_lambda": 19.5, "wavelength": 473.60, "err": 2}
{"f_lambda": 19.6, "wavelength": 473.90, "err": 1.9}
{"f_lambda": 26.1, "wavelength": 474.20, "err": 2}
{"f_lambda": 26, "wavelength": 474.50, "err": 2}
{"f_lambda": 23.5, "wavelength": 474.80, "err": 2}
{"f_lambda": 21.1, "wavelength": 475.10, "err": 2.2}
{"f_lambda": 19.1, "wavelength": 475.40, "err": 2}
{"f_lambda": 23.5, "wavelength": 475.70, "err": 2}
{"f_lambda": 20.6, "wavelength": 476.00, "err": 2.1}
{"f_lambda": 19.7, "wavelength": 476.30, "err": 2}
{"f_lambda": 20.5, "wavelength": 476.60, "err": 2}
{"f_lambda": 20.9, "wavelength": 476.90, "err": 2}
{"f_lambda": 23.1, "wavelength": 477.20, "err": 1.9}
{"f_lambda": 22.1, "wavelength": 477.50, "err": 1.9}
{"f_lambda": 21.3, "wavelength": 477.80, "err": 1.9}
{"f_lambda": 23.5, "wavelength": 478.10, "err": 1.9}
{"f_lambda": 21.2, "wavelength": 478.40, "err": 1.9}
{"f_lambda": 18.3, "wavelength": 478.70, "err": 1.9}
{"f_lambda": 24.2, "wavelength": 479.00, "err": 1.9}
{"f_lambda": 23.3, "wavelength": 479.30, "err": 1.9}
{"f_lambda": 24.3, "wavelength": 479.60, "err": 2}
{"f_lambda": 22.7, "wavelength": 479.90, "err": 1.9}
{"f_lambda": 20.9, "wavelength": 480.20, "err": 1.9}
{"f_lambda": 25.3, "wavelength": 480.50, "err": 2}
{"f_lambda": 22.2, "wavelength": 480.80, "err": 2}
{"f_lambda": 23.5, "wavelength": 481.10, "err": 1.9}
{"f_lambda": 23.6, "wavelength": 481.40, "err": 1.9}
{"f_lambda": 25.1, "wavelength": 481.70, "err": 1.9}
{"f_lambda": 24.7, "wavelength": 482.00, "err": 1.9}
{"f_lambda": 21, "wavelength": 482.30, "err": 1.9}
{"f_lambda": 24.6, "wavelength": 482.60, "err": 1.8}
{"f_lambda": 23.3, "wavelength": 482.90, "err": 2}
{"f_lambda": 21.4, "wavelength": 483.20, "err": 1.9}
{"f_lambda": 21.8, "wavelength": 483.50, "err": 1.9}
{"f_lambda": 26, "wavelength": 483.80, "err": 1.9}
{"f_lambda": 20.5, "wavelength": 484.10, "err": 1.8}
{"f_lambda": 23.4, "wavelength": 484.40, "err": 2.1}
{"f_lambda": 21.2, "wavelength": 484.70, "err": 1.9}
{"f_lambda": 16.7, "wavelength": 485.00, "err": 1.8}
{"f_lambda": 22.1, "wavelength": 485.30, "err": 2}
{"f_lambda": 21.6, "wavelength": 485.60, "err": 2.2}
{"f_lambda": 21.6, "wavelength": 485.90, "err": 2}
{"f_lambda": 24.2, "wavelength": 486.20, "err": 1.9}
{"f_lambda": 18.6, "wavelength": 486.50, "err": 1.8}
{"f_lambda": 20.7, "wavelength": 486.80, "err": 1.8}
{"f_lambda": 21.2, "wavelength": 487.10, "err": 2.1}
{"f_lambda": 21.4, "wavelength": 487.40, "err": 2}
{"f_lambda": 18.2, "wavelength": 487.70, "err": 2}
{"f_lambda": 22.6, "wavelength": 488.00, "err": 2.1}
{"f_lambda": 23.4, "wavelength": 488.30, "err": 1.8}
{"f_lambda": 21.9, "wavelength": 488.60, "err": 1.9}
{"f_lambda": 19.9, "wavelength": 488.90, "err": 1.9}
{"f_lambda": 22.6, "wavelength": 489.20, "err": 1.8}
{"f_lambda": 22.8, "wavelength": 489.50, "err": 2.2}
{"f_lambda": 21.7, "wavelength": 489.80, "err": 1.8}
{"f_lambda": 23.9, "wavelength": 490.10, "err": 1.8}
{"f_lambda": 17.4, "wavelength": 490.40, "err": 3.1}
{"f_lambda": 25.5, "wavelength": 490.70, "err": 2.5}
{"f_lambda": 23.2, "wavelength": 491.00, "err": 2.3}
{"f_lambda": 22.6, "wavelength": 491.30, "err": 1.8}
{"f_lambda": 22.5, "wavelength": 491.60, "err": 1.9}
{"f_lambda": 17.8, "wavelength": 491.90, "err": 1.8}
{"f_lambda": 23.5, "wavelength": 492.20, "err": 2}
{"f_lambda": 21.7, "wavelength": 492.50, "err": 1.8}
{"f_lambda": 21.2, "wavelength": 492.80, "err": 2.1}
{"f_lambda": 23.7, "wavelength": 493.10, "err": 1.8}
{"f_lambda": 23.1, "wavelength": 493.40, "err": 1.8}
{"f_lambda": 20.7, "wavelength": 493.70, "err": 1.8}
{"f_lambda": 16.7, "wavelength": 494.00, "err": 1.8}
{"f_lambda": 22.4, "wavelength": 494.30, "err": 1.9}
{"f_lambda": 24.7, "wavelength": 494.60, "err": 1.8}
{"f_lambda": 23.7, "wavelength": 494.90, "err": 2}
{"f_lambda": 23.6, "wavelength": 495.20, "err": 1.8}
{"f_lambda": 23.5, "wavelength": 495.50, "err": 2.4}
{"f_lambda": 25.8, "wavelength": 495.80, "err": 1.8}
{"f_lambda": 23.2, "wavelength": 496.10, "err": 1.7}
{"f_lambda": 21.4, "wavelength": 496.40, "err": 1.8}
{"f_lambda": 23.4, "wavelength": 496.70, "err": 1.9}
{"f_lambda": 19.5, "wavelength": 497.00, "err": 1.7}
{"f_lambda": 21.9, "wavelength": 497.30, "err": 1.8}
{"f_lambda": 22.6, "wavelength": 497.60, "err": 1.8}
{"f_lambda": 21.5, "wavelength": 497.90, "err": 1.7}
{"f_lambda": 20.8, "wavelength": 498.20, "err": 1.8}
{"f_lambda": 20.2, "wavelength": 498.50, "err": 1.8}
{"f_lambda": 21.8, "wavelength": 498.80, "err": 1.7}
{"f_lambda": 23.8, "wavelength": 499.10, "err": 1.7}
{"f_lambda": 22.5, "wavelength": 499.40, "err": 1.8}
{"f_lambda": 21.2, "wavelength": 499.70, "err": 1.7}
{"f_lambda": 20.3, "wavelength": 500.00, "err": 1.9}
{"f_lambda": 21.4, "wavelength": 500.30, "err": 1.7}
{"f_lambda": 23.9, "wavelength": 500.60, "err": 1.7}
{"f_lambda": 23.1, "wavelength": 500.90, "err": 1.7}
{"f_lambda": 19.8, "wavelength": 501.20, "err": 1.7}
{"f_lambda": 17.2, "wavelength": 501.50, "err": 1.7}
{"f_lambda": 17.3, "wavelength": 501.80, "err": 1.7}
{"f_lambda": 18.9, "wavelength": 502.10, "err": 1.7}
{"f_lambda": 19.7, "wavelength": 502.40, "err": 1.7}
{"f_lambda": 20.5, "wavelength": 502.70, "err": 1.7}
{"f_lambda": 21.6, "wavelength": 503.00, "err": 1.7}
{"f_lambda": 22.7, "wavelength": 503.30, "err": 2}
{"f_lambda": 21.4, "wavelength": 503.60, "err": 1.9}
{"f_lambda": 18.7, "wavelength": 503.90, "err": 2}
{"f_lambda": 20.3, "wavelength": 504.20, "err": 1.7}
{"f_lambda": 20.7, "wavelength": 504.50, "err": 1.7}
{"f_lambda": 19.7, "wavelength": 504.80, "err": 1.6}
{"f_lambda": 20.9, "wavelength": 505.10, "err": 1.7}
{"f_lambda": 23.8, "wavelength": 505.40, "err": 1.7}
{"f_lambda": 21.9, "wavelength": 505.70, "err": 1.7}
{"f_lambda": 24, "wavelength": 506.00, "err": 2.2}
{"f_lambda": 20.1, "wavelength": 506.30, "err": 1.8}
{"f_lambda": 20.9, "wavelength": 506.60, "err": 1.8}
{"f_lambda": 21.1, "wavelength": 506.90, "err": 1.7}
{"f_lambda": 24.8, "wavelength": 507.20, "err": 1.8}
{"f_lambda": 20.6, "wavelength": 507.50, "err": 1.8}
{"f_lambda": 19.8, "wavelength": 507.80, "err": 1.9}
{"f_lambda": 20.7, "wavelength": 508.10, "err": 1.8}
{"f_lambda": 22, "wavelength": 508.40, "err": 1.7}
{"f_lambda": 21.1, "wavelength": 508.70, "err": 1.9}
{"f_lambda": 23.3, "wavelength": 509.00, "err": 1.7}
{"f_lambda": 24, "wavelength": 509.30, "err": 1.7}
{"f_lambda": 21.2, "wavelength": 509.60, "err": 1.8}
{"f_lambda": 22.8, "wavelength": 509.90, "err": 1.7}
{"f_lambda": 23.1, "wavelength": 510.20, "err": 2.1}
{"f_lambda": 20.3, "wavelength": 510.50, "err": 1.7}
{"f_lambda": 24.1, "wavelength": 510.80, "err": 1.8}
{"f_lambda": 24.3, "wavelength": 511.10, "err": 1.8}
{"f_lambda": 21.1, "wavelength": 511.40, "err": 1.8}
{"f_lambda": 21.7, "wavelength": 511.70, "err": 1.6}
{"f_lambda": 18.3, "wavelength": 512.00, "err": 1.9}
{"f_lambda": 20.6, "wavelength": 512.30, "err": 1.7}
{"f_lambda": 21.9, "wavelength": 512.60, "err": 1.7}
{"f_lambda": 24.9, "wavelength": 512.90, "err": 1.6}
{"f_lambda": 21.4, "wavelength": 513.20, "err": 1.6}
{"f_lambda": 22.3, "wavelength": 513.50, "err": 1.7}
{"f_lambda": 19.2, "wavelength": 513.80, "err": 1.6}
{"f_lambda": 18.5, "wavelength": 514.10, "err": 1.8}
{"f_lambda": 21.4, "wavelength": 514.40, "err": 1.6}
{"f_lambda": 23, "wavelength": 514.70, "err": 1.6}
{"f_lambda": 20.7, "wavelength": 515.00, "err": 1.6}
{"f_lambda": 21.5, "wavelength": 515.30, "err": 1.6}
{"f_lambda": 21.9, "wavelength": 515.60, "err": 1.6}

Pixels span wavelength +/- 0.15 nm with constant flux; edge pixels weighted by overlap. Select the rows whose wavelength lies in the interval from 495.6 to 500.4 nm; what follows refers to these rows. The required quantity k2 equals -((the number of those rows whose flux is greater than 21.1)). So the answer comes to -12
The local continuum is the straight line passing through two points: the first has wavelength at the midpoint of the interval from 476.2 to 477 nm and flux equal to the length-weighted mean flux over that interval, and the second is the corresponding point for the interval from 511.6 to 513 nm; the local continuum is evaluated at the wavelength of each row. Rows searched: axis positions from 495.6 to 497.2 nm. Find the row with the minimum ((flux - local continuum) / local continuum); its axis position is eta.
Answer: 497.00 nm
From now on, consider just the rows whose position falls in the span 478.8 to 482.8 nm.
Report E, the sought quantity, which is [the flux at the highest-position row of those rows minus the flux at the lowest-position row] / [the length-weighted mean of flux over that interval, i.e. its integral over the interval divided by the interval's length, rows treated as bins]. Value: 0.02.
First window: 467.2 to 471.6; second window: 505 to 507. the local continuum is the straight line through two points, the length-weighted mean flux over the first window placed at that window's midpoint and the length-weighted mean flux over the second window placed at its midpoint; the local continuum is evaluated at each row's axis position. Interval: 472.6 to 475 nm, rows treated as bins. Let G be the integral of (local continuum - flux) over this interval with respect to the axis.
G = -2.7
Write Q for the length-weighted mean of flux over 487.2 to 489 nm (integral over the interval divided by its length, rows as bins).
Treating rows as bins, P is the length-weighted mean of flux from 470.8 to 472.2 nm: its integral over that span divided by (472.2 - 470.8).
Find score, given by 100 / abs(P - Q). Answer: 83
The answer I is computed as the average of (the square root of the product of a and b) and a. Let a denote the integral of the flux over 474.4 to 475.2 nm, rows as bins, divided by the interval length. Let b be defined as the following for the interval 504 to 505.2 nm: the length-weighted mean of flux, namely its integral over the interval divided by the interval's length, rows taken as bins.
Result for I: 22.7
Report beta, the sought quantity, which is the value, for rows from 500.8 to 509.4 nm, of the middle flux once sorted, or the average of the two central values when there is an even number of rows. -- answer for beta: 20.9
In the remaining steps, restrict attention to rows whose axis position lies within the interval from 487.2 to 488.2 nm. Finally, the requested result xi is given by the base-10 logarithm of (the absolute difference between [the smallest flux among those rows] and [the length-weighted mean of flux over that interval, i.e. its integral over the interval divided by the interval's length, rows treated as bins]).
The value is 0.43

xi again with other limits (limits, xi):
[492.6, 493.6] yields 0.12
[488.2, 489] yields 0.27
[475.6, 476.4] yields 0.18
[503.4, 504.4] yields 0.20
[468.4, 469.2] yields -0.24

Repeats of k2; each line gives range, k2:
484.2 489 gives -11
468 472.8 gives -10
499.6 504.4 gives -7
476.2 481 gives -11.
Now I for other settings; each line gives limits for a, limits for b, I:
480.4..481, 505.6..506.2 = 23.4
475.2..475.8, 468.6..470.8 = 21.1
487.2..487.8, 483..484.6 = 20.7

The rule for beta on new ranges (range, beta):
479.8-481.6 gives 23.1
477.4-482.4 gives 23.3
